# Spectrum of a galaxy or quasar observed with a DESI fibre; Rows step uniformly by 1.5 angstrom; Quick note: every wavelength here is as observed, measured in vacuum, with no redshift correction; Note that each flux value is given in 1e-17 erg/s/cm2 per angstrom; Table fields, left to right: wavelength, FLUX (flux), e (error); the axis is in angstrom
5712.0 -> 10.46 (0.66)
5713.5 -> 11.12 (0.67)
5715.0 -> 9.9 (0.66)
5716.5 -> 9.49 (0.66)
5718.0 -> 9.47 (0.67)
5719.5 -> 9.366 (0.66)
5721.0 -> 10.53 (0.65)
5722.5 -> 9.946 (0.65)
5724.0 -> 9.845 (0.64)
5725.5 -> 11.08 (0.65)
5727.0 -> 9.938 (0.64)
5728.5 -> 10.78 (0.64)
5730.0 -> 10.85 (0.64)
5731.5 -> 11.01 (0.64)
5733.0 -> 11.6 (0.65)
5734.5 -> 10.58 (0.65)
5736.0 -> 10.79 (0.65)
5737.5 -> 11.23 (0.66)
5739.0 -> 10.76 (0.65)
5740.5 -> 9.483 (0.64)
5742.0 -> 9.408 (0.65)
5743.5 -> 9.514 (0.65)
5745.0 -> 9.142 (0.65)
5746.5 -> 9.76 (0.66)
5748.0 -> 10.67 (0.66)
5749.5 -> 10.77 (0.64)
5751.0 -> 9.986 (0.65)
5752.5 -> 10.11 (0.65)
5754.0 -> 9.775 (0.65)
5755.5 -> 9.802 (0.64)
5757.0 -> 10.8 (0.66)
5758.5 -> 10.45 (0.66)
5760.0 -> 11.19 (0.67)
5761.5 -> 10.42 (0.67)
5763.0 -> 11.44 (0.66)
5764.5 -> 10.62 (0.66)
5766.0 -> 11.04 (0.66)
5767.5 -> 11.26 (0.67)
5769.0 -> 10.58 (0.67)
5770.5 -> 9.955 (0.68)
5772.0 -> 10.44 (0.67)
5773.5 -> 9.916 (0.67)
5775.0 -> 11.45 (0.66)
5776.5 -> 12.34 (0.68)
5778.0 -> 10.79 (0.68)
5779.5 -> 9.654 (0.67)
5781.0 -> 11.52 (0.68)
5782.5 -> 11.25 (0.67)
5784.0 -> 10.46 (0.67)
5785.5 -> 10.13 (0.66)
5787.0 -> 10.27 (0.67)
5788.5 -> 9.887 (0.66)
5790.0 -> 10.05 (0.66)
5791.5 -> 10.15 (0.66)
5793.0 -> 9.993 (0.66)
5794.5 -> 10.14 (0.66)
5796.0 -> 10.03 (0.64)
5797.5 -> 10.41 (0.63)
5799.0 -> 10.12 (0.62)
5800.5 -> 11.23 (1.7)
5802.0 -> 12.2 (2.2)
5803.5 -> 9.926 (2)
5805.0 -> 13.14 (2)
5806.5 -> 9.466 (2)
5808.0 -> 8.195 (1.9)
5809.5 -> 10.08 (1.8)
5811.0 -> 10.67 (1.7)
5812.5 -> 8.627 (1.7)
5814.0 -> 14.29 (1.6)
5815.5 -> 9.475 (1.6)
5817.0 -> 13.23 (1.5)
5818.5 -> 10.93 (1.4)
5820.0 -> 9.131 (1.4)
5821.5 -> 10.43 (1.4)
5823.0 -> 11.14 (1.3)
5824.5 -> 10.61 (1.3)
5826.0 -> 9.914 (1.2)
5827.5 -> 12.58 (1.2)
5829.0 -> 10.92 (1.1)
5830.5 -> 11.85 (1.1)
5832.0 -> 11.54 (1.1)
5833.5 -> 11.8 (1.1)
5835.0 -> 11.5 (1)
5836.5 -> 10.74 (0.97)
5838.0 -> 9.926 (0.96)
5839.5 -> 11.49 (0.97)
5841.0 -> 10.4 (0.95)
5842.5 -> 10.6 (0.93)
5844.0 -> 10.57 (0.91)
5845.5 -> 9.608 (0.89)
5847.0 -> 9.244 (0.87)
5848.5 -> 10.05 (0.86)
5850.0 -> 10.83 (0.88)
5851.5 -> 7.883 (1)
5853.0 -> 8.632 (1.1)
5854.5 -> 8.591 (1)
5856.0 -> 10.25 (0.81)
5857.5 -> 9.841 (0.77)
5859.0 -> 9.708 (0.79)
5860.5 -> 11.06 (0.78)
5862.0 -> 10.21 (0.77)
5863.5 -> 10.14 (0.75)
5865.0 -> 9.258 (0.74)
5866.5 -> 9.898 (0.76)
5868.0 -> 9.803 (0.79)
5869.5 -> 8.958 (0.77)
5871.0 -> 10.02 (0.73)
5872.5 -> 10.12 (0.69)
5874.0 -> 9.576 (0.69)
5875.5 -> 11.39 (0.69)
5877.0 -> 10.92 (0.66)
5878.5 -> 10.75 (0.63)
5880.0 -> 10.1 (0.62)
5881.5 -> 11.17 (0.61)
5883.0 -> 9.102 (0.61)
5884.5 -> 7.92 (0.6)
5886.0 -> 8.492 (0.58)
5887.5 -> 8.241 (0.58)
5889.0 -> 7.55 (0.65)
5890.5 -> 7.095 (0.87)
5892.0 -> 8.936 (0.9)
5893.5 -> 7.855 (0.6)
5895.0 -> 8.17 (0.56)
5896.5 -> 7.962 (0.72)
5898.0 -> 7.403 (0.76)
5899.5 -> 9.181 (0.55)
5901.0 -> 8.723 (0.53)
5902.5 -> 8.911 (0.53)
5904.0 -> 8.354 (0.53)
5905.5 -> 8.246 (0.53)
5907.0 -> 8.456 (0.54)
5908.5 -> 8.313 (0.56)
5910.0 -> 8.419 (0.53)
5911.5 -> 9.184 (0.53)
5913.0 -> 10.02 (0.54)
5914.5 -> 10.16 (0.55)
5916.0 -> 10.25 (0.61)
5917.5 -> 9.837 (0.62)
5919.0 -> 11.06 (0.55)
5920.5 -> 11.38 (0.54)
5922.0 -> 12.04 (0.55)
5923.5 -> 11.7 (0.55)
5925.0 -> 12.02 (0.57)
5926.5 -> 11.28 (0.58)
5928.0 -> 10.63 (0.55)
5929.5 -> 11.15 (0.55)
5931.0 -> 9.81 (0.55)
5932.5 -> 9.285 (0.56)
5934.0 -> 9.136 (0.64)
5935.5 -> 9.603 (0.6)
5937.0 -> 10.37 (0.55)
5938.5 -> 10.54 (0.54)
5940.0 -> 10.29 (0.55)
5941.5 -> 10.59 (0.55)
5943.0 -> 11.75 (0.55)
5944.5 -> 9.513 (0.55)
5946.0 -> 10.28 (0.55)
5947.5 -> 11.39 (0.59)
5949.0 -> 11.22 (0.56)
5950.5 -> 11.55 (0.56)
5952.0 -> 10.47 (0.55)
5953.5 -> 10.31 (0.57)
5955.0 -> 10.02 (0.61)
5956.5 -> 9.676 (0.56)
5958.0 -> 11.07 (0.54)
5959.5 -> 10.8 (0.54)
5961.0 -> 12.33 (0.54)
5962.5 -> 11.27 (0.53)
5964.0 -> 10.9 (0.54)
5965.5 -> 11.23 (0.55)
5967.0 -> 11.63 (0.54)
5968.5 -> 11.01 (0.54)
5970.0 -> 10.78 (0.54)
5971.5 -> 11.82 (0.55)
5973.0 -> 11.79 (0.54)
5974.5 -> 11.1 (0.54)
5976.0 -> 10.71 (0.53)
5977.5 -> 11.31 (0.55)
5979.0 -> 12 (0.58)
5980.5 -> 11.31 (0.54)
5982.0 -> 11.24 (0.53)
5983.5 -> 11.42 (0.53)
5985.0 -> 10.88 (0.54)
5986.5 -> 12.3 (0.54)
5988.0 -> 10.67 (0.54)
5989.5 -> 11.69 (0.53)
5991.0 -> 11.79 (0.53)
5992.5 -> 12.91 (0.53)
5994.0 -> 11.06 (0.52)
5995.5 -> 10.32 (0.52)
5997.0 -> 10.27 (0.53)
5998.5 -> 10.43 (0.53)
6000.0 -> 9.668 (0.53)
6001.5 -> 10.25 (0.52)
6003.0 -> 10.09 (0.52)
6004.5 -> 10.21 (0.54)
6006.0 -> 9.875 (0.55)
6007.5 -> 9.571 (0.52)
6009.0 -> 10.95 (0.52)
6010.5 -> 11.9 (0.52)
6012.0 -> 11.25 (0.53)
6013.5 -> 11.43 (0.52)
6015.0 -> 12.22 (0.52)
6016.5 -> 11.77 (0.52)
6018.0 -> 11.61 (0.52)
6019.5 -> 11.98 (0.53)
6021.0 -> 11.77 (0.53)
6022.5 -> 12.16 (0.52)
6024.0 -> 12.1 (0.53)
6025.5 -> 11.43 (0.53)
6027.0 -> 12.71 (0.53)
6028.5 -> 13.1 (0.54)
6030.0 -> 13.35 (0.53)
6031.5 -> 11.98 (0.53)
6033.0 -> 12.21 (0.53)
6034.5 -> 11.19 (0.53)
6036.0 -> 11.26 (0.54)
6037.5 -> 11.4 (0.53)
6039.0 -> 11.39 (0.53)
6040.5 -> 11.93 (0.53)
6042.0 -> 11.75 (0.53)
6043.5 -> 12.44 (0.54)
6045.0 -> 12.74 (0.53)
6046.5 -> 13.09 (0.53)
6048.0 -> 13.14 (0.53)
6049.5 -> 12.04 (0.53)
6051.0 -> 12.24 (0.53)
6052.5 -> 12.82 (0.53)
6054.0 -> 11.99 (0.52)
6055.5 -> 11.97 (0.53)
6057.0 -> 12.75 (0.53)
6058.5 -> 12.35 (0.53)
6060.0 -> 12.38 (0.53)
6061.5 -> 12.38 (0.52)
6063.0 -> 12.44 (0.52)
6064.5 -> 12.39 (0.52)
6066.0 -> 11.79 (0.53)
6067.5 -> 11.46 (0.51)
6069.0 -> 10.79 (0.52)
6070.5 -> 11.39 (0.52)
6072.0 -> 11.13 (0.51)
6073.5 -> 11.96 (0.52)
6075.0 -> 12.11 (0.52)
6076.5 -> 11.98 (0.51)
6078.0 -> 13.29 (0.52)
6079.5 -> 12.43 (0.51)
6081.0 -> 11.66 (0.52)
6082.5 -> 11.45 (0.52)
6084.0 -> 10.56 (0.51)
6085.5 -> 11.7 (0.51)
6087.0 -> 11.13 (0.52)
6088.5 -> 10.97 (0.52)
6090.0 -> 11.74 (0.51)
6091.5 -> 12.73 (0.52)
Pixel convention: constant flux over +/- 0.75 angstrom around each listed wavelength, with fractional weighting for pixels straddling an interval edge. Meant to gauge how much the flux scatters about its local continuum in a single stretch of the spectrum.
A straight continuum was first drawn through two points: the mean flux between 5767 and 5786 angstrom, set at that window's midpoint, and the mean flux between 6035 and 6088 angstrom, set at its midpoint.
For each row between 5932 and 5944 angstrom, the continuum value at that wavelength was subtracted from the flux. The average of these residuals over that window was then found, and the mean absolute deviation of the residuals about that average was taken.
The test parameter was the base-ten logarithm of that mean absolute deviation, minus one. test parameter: -1.20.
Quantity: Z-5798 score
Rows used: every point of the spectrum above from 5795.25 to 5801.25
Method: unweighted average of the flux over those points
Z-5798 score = 10.4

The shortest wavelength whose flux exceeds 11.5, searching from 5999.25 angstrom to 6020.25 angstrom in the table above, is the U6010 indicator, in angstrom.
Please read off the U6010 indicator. 6010.5 angstrom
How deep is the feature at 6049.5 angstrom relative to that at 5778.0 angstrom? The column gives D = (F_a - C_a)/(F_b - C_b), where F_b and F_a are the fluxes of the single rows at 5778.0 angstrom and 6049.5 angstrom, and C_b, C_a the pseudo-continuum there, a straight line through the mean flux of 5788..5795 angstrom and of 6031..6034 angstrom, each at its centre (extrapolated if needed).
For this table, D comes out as -0.2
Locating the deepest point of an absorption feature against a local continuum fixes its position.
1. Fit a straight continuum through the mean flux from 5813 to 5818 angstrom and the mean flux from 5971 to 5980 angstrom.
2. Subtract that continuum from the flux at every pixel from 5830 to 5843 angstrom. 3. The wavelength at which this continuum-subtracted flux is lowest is 5838.0 angstrom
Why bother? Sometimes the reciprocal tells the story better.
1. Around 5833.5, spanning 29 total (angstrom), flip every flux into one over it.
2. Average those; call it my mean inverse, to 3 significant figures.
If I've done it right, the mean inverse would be 0.0938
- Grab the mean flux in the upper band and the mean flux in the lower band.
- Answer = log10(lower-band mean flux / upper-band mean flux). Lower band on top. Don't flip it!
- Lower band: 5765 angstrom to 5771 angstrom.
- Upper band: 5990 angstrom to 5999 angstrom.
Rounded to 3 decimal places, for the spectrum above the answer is -0.017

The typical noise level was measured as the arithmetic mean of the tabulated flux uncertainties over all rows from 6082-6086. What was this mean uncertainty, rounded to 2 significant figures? 0.51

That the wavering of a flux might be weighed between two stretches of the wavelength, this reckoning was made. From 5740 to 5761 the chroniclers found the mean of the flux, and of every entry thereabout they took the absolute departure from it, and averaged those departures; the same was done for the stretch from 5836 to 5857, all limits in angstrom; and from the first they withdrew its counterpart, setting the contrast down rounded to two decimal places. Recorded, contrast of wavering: -0.29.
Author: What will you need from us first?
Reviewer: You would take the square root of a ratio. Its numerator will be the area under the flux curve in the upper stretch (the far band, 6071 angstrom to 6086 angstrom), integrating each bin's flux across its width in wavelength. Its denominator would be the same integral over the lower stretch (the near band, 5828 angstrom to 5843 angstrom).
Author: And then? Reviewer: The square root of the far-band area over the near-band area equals 1.03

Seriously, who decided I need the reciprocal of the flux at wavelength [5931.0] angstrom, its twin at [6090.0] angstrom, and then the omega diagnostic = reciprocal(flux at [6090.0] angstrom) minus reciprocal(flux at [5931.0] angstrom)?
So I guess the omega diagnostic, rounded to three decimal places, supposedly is -0.017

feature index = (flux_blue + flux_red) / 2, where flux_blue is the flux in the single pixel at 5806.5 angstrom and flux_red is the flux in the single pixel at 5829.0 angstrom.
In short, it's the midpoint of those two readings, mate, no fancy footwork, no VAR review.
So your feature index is 10.2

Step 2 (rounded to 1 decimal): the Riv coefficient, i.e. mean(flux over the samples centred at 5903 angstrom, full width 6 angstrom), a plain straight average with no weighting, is 8.6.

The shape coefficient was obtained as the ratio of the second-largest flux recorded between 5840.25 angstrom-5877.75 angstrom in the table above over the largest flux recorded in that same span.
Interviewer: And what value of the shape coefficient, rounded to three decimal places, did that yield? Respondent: 0.971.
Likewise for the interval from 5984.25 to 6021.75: 0.953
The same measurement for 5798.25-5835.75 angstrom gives 0.926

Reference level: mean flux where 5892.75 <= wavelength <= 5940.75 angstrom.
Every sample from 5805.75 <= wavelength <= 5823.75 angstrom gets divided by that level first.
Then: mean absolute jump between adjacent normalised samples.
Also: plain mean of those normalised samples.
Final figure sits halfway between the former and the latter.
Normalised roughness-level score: 0.66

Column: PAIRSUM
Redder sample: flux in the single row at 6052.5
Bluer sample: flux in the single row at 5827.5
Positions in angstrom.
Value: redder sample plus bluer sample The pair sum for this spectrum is 25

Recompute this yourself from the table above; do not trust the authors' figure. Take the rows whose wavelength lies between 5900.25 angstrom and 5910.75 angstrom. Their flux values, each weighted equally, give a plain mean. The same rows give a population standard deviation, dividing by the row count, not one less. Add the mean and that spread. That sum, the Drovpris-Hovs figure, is 8.7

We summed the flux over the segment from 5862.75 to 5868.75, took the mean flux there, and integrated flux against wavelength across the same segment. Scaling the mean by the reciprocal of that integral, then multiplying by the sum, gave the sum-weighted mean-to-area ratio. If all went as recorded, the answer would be 6.5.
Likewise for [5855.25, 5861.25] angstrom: 6.8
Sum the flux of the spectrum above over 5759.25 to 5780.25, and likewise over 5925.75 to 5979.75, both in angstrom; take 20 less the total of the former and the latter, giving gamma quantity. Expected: -520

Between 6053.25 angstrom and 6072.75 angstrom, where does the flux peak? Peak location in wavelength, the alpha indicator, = 6057.0 angstrom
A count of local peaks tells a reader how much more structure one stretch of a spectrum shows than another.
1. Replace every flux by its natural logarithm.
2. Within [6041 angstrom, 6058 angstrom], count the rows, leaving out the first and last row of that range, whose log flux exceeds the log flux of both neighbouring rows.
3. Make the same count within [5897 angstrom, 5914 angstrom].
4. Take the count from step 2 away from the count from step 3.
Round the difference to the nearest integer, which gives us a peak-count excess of 1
